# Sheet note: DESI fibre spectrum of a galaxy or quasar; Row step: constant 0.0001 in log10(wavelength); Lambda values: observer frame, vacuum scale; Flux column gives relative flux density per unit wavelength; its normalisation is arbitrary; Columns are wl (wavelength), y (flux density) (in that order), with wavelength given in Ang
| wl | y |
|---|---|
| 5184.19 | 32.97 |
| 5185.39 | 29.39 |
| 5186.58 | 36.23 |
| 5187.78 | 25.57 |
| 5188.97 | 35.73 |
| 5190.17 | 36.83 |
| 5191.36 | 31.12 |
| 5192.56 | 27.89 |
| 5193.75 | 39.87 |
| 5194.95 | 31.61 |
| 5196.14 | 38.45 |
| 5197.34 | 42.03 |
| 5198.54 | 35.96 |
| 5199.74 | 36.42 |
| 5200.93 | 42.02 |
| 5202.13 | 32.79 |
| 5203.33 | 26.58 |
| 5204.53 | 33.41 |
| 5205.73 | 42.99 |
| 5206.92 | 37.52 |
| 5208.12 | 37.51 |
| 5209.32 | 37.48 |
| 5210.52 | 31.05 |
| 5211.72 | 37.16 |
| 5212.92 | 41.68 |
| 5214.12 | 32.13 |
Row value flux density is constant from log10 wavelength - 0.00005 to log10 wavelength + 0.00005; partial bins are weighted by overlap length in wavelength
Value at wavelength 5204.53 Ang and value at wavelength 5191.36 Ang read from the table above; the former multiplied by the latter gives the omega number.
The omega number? 1040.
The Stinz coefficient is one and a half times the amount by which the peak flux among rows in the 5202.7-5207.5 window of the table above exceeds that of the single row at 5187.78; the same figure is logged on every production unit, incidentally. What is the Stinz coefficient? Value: 26.1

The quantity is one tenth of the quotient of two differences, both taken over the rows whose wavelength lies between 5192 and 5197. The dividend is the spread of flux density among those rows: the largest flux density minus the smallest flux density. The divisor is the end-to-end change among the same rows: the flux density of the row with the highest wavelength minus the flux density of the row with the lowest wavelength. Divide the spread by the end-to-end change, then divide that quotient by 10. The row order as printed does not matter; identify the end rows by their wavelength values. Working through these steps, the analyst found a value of 0.11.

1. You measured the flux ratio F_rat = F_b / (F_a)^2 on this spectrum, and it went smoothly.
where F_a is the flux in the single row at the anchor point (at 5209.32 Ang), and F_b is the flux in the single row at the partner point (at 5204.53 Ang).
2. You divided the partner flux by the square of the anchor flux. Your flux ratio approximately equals 0.0238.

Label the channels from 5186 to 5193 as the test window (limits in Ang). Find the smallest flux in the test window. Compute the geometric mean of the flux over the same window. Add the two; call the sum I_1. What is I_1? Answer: 57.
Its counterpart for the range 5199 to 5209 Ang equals 62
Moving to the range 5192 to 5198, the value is 63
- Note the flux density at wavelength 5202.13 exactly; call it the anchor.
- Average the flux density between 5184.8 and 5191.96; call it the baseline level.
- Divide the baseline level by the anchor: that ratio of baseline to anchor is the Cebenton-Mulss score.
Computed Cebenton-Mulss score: 0.99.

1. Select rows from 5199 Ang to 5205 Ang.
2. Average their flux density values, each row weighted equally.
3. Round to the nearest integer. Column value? 34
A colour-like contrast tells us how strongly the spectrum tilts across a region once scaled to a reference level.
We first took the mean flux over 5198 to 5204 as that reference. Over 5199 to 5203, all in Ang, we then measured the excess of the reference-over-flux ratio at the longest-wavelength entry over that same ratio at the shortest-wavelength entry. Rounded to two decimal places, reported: 0.11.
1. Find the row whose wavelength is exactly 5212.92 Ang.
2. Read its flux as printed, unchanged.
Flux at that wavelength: 41.68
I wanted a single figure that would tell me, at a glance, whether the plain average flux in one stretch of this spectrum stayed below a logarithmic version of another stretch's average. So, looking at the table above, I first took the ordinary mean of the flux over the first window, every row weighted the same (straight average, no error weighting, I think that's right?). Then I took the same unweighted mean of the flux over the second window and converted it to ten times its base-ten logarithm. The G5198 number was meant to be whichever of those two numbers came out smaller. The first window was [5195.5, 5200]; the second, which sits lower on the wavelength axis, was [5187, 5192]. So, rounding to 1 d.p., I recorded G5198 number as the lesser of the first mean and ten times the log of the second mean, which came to 15.1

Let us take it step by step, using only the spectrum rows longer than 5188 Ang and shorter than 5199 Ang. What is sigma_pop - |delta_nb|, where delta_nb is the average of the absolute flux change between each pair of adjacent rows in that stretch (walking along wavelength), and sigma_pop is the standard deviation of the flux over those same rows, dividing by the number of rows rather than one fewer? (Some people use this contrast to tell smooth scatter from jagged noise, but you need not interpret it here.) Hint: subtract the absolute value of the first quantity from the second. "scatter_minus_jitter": -1.6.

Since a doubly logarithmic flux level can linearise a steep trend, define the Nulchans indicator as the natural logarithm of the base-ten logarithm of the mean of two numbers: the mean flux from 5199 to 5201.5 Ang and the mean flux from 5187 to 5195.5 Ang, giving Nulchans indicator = 0.442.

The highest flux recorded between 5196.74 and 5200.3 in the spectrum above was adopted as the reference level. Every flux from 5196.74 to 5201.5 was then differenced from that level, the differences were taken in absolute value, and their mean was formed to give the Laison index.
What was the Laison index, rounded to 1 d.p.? 2.9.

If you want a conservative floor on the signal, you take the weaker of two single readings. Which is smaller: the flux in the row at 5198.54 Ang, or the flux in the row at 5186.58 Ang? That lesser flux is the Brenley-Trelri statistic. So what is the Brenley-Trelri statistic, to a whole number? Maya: 36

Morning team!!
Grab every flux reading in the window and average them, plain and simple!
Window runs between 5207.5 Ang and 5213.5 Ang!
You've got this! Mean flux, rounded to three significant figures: 37.0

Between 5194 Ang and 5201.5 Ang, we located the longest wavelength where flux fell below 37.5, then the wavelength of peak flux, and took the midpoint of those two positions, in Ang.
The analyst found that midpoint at 5198.5 Ang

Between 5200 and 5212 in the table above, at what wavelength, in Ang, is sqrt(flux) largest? 5205.73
